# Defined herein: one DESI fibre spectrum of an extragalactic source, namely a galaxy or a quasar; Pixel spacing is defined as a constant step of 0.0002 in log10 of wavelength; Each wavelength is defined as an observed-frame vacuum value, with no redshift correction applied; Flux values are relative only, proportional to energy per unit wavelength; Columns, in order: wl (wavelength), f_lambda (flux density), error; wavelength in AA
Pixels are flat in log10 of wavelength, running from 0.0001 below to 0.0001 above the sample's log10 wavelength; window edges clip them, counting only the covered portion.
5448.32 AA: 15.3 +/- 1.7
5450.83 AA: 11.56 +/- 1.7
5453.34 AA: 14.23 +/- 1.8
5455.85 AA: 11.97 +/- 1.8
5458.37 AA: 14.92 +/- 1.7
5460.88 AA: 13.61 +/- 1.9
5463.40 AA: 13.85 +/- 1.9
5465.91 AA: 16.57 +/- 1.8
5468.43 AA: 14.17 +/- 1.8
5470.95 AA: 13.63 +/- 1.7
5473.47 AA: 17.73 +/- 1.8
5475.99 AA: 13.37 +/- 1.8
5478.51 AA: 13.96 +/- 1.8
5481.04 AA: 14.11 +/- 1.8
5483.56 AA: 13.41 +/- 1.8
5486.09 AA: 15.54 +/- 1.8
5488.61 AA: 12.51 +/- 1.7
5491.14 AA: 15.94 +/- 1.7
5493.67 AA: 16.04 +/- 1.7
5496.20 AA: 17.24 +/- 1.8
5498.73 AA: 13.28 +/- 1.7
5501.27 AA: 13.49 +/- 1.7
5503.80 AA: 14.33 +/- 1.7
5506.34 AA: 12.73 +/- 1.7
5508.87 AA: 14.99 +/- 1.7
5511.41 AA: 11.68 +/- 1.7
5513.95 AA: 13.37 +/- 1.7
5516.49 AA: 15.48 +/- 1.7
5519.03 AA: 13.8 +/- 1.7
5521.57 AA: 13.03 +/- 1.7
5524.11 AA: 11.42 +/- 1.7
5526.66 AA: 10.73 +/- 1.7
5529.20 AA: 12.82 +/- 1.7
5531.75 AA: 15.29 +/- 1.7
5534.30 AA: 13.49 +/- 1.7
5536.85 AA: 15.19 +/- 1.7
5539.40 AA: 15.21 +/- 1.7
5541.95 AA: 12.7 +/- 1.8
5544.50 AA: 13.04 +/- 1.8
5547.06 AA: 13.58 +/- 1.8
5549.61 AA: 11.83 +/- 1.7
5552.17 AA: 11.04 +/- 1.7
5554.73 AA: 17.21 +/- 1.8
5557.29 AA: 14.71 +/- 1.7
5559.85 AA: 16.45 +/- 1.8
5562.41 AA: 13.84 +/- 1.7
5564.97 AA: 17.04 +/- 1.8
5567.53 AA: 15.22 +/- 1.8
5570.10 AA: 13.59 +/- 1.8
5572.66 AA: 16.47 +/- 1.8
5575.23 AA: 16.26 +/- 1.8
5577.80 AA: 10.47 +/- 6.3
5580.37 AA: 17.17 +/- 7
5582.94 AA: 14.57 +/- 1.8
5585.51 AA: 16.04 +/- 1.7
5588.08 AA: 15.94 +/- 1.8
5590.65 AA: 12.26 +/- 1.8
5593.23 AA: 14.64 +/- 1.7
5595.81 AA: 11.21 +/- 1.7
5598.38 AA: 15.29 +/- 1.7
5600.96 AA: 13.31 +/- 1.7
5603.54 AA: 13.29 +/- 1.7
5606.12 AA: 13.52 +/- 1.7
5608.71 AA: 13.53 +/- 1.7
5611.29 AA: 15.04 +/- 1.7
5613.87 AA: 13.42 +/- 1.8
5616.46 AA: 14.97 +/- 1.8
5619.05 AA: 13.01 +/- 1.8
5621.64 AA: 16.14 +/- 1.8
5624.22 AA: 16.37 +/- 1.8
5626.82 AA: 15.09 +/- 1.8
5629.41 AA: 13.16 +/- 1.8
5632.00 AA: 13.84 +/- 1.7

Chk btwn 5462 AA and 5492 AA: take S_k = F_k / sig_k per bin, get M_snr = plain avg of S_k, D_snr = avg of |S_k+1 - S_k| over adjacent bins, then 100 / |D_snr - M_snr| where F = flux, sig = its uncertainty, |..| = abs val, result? 14.3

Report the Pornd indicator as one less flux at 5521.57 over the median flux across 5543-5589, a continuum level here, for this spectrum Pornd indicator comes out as 0.13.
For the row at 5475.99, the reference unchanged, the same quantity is 0.11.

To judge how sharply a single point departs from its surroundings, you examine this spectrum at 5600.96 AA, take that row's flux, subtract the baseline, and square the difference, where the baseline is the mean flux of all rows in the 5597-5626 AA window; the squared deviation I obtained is 1.09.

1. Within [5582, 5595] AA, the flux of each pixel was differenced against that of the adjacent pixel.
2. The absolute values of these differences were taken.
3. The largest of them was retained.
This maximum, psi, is 3.7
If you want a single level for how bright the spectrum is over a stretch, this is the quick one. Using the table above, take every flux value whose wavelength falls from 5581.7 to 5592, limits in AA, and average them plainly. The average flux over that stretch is 14.7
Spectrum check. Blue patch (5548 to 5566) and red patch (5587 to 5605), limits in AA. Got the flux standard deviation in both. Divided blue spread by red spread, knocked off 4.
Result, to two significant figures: -2.5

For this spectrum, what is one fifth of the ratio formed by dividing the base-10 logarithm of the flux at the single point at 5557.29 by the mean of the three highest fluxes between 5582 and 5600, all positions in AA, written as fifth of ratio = 0.0148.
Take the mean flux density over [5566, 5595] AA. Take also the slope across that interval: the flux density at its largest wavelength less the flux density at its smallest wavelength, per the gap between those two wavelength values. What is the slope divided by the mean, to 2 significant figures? -0.0015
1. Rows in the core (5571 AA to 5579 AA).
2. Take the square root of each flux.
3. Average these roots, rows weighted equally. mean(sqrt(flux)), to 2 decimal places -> 3.78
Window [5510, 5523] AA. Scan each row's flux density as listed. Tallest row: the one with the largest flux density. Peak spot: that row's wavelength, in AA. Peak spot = 5516.49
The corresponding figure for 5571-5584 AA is 5580.37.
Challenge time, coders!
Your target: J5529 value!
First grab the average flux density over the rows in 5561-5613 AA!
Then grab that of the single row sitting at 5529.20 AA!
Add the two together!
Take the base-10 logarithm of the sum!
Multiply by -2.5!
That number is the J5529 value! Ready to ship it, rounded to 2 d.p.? -3.59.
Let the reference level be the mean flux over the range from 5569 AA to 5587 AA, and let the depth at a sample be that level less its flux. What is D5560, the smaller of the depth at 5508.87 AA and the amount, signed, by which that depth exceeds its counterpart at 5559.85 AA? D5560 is 0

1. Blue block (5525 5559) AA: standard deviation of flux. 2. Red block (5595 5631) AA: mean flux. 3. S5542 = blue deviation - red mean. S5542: -12.3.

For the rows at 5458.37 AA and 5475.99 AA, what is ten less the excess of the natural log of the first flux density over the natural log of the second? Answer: 9.89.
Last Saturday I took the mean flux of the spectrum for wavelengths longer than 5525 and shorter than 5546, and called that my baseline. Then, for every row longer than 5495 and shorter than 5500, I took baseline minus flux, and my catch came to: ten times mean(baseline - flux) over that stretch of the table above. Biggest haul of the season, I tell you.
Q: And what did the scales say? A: -17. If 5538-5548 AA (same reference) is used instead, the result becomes -1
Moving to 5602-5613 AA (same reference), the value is -3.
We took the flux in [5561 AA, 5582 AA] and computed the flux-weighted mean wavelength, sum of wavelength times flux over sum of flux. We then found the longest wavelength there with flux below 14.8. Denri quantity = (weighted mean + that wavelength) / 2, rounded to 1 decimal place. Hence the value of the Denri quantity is 5574.6 AA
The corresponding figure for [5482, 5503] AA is 5496.9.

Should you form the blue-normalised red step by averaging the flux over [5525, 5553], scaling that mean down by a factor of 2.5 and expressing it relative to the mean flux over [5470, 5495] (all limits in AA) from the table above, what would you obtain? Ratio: 0.360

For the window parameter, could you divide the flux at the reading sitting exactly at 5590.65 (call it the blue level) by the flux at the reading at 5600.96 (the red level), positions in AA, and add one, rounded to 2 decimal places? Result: 1.92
